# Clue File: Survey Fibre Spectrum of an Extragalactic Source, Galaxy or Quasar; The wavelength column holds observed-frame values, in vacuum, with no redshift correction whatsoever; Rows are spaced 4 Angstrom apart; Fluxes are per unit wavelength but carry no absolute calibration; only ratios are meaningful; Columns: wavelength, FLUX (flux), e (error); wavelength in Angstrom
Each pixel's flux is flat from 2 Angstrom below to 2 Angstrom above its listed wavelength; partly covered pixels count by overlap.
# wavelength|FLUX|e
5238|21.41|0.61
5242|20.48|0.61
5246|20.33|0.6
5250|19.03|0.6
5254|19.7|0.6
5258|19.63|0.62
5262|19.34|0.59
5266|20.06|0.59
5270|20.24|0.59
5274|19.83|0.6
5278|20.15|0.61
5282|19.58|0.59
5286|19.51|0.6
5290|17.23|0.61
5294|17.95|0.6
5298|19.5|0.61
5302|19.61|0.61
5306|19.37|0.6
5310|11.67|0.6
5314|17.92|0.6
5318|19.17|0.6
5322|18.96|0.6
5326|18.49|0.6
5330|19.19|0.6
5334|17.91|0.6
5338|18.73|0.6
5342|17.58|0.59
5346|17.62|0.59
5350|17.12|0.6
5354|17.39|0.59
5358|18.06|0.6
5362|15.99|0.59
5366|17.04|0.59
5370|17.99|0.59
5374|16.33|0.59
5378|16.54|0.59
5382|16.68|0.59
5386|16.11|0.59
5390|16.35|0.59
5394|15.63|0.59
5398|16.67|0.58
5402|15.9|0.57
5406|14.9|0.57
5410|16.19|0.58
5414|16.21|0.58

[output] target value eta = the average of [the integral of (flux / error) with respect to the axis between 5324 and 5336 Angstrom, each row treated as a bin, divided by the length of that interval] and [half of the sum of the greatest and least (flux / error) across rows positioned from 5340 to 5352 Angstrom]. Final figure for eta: 30.0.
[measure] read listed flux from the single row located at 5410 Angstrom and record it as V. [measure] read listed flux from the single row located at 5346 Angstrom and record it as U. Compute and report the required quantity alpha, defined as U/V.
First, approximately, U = 17.62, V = 16.19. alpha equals 1.09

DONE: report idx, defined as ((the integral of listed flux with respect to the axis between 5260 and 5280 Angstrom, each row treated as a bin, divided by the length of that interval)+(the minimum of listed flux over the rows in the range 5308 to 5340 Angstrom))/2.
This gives 15.8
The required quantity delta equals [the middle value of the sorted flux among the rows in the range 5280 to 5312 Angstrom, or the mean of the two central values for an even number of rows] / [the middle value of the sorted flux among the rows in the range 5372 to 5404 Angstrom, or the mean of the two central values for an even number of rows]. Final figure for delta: 1.19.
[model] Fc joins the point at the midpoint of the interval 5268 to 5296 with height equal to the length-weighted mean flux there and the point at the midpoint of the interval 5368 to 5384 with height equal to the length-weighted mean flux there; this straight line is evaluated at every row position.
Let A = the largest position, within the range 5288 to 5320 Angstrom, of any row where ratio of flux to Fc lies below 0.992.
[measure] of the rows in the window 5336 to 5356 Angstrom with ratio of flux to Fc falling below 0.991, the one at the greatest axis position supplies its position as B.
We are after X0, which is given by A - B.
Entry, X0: -36 Angstrom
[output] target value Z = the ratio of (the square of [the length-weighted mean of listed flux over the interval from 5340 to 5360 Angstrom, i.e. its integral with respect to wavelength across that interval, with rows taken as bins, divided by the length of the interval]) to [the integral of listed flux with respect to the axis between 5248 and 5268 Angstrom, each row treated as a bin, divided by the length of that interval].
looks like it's 16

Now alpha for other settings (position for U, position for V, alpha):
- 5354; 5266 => 0.87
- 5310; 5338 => 0.62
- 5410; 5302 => 0.83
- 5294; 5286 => 0.92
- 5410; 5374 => 0.99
